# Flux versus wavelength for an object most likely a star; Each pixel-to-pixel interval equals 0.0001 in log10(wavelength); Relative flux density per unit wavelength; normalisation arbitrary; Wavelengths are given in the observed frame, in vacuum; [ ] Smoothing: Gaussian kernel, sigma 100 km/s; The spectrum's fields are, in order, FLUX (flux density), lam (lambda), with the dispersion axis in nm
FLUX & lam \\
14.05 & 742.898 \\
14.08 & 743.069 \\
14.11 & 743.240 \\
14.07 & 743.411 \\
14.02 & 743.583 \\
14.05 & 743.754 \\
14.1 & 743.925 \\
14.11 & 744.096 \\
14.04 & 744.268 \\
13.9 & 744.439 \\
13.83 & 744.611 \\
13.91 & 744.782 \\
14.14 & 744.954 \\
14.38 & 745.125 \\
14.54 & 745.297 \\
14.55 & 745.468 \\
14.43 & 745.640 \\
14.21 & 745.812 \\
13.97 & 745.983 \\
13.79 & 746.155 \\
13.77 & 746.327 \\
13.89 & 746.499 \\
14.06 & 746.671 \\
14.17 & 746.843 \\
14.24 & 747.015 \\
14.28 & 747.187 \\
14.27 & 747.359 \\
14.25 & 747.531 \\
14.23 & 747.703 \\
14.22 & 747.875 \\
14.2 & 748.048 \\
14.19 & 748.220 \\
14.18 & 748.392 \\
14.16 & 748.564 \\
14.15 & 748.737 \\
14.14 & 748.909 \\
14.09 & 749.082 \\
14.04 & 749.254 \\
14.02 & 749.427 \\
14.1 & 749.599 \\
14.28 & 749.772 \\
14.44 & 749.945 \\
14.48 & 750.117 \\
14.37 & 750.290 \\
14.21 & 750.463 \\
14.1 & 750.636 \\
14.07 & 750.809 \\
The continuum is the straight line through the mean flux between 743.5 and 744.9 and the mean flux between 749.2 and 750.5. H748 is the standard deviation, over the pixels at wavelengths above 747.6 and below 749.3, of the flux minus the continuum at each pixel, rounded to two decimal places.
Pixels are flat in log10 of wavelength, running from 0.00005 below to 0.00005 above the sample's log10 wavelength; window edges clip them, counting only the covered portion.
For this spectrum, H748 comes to 0.08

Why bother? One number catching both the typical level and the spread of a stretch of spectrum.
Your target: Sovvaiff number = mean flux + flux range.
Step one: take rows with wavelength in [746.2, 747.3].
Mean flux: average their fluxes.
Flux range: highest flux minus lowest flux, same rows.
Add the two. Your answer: 14.6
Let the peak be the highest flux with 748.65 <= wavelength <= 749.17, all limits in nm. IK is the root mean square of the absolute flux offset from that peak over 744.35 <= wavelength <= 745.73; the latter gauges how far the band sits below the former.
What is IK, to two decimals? 0.29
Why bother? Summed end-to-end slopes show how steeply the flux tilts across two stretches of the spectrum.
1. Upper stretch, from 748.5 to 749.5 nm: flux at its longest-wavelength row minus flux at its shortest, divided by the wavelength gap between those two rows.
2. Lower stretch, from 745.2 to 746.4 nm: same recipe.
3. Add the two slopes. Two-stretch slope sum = -0.9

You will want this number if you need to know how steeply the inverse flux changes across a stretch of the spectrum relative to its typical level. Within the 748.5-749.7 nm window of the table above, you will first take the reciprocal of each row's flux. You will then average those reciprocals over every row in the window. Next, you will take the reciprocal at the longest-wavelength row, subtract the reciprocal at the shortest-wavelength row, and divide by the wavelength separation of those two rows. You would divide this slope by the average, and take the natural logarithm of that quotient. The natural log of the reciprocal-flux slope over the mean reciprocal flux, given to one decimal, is -5.5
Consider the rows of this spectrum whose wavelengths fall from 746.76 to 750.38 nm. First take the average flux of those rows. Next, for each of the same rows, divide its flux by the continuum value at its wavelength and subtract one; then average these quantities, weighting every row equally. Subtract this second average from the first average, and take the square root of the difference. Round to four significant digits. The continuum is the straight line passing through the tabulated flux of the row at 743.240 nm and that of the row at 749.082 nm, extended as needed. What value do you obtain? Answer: 3.769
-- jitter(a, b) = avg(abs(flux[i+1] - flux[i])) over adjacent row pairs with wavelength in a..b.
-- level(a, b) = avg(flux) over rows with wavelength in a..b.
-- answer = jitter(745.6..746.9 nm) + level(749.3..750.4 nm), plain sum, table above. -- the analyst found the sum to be 14.4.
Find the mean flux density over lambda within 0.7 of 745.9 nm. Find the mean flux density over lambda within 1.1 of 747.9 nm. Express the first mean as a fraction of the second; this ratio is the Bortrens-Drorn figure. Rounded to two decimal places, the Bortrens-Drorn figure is 1.00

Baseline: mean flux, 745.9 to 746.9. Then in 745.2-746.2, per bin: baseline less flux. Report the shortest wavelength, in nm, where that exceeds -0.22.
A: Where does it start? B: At 745.983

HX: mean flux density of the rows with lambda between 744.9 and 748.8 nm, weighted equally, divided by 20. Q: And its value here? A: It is 0.709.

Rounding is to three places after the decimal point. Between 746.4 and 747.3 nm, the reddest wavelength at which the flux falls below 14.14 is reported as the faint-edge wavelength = 746.671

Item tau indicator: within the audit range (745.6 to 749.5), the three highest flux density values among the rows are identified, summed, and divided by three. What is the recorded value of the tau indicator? 14.3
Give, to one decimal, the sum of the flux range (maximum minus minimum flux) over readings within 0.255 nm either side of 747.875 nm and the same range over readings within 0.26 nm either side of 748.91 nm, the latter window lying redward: 0.1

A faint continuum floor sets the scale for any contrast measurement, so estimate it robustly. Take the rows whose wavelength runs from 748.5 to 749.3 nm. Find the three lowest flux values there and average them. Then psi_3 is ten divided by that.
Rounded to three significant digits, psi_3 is 0.710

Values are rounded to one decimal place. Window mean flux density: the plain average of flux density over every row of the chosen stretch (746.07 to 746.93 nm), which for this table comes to 13.9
